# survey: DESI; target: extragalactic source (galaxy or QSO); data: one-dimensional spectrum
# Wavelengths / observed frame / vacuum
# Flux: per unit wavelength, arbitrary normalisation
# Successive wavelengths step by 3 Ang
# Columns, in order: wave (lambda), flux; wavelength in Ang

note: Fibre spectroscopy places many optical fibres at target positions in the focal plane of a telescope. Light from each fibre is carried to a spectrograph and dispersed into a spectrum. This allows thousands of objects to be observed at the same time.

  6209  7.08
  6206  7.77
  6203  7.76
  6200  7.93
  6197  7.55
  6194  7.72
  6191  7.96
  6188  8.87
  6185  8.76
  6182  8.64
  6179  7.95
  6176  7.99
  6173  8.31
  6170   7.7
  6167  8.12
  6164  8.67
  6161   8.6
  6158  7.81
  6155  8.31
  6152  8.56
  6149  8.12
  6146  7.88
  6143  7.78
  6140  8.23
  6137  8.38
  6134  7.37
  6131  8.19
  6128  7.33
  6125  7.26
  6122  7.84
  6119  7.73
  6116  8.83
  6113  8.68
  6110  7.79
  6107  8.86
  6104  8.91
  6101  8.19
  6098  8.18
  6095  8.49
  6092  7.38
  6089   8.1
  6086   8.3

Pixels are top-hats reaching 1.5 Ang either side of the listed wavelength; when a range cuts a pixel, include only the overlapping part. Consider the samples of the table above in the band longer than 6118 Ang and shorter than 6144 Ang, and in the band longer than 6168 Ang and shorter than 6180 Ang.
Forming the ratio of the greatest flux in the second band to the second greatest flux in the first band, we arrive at 1.01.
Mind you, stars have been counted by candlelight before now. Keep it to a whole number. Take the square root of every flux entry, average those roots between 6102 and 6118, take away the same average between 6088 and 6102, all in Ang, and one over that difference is 11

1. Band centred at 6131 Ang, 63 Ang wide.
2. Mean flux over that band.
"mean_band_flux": 8.13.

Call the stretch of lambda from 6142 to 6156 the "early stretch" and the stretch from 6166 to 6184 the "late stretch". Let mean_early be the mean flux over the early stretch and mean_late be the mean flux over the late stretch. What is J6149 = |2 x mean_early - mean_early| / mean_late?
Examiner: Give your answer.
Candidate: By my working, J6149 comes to 1.00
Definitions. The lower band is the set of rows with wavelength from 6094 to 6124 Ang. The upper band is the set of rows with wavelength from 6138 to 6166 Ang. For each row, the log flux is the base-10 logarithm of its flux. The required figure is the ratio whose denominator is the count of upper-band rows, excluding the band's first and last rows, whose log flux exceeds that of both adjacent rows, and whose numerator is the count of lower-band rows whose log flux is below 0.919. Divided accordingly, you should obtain 5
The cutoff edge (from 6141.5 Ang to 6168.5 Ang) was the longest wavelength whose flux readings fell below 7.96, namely 6158 Ang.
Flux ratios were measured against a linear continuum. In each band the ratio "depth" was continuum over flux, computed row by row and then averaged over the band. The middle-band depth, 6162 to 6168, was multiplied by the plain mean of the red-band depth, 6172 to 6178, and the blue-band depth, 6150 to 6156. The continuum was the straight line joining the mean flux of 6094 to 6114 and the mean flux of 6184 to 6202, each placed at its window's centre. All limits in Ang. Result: 0.97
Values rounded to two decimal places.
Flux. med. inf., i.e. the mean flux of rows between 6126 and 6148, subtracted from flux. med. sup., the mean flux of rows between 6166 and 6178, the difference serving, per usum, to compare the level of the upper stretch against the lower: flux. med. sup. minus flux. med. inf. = 0.15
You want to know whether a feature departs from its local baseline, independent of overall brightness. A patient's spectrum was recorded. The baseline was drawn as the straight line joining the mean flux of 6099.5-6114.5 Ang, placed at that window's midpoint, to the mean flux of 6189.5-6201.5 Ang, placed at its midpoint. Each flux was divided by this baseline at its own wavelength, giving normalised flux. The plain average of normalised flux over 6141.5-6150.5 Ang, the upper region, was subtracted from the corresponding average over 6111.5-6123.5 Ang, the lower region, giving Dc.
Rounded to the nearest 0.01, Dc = 0.01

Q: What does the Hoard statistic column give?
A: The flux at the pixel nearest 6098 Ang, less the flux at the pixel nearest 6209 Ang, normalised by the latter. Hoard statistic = 0.16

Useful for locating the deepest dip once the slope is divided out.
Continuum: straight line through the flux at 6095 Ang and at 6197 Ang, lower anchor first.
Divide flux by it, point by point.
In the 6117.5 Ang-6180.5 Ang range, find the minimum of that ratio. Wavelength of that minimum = 6125 Ang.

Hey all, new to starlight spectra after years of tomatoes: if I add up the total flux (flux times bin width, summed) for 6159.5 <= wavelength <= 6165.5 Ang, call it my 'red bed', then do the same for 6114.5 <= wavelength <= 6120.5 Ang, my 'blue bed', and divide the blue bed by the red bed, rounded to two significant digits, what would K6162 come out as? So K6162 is 0.96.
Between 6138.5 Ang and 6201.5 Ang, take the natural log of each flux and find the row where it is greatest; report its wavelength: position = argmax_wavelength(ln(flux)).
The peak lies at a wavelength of 6188 Ang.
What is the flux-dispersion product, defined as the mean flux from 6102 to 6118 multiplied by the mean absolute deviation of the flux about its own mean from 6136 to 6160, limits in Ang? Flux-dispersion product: 2.0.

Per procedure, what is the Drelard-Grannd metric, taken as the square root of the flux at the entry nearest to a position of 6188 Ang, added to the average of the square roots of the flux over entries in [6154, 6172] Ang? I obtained 5.84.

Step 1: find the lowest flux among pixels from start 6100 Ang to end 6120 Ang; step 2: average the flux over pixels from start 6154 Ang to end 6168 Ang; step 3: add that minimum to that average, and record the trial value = 16.0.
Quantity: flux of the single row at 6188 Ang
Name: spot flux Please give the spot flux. 8.87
